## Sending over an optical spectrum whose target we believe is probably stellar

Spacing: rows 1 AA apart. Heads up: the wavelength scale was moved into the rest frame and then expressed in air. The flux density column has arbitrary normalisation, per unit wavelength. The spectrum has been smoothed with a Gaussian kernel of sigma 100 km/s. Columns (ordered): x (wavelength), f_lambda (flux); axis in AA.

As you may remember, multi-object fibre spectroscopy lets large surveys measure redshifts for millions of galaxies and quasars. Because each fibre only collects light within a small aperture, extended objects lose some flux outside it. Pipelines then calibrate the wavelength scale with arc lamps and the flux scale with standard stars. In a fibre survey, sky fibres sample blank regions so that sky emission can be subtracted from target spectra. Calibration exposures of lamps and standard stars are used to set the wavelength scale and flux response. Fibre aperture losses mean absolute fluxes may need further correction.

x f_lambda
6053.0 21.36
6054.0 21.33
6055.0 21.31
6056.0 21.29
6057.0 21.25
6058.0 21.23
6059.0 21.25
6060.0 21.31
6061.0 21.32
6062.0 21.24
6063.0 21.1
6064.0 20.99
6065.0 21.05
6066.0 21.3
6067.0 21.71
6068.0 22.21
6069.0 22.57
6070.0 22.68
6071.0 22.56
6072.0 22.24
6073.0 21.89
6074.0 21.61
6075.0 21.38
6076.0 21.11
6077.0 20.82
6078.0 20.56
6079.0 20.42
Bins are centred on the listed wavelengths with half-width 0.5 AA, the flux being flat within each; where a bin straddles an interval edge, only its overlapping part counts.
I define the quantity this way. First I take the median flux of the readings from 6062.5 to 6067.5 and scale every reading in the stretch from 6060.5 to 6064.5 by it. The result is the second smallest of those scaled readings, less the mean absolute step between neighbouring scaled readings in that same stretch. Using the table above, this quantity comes 0.995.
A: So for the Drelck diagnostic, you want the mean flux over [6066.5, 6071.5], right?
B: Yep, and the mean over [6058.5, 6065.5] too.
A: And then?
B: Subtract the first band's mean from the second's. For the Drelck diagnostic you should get -1.2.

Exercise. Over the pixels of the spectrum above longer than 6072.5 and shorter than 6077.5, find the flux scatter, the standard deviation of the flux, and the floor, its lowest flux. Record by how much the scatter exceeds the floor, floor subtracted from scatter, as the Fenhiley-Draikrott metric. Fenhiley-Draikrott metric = -20.4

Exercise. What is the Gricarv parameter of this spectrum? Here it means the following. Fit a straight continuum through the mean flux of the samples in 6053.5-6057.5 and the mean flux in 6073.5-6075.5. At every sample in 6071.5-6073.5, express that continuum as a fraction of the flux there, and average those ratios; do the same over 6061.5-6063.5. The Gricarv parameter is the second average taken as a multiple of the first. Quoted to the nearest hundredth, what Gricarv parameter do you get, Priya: 1.04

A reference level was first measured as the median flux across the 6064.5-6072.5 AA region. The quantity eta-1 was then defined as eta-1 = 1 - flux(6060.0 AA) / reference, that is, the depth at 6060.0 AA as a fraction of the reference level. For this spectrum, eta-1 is 0.041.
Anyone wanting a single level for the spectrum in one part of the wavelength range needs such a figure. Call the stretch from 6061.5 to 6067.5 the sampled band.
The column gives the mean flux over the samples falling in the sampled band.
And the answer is 21.2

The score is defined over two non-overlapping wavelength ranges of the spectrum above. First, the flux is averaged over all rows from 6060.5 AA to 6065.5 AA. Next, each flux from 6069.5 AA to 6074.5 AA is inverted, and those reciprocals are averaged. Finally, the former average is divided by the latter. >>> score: 469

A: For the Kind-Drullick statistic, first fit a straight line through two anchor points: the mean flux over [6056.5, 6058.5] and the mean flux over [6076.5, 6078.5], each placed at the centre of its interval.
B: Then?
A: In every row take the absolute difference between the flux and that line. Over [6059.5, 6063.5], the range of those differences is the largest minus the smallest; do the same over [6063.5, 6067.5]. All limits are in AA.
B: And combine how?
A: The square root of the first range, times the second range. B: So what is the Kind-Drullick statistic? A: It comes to 0.29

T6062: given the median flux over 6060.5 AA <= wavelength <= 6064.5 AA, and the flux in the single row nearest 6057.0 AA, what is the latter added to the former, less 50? -7.6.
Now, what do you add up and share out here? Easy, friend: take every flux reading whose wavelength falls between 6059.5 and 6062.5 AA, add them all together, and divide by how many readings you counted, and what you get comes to 21.3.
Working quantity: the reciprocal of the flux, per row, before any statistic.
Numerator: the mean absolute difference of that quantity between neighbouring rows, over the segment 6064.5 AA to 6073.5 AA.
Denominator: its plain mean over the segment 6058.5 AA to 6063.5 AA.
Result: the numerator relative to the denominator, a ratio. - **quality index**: 0.013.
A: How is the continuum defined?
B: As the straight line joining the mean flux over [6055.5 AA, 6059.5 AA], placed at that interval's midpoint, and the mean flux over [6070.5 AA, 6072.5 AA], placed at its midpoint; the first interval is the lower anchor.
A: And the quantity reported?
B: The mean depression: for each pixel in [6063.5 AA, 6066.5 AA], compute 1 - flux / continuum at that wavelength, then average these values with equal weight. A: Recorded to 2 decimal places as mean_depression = 0.03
